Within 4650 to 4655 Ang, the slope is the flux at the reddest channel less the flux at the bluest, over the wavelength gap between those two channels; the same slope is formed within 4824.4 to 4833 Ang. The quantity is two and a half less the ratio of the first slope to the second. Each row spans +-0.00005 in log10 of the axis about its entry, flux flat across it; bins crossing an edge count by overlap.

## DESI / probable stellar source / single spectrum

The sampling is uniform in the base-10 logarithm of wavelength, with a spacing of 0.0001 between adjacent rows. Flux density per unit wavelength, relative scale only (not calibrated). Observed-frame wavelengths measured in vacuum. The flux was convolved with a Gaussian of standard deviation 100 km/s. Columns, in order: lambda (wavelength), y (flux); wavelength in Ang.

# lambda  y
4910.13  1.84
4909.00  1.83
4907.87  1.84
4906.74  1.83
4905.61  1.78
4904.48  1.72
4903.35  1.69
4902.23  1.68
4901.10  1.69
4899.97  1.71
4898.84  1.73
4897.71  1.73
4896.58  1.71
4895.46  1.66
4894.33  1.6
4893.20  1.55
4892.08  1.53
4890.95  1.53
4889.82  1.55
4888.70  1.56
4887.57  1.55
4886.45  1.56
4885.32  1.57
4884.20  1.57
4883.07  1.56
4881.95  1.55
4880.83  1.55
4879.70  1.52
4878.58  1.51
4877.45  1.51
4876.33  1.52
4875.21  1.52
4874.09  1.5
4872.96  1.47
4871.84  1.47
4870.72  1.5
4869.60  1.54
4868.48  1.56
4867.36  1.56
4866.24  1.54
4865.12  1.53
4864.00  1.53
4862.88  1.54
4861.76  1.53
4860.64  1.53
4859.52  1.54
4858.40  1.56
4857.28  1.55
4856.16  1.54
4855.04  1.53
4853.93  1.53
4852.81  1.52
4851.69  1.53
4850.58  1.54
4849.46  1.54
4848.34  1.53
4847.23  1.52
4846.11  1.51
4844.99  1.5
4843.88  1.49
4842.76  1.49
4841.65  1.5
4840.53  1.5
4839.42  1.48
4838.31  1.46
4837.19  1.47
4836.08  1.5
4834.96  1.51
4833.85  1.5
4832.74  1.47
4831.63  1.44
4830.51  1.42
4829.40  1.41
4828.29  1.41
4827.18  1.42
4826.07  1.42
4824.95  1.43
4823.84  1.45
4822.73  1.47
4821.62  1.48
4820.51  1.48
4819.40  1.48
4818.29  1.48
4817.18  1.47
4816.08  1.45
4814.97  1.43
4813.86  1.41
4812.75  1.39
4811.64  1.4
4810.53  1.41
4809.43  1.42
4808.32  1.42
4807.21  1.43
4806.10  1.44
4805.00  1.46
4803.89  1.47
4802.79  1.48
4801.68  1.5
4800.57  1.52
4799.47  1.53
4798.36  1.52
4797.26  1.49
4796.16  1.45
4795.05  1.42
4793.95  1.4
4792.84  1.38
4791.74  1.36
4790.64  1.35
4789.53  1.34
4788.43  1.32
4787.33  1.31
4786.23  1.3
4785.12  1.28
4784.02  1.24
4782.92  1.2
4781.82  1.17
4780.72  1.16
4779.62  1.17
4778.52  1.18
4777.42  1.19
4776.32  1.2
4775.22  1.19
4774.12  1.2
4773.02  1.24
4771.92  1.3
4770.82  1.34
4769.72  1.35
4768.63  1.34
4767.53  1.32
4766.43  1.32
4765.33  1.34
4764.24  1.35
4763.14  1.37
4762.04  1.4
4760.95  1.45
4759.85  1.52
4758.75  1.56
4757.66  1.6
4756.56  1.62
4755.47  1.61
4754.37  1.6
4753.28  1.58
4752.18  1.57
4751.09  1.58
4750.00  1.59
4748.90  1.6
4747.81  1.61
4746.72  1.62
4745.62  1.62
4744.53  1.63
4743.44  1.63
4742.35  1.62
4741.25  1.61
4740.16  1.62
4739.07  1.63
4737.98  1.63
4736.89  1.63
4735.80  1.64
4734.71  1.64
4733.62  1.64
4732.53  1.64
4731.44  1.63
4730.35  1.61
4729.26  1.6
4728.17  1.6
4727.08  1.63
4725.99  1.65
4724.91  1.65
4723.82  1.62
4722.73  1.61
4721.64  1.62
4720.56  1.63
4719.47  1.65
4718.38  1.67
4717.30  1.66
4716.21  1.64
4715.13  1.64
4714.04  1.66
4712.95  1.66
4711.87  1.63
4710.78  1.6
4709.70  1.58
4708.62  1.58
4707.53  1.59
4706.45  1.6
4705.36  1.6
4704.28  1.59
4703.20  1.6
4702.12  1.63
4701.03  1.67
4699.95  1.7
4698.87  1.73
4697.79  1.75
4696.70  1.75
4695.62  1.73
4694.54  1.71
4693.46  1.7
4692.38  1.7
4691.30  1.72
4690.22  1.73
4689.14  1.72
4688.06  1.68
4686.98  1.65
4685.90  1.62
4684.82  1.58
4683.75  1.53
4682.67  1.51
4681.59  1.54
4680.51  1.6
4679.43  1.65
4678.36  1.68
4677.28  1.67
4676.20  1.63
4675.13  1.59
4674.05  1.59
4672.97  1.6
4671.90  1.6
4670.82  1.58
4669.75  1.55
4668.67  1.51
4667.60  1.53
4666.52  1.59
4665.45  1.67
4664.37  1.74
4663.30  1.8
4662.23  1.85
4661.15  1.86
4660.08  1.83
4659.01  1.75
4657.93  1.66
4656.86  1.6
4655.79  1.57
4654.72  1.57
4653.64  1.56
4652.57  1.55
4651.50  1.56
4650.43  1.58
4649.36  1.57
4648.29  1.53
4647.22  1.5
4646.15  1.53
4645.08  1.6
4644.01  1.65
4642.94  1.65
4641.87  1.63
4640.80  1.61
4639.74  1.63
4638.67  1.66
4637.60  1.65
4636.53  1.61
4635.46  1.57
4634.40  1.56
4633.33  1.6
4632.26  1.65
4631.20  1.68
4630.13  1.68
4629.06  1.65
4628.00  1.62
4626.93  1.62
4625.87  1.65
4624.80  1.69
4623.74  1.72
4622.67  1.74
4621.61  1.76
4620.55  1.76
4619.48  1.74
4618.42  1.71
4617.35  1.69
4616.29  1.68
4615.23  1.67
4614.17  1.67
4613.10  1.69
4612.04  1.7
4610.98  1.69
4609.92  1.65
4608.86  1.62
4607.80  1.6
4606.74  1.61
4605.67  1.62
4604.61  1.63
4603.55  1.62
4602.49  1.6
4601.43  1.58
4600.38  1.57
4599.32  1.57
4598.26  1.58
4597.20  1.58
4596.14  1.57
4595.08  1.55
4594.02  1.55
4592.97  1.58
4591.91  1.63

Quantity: 3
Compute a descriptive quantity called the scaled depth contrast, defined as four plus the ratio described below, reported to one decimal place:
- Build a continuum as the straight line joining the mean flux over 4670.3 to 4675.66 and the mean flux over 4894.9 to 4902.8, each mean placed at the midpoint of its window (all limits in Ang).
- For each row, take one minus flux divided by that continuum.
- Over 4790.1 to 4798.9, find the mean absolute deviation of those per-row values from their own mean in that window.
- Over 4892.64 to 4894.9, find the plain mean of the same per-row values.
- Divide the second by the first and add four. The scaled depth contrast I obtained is 6.5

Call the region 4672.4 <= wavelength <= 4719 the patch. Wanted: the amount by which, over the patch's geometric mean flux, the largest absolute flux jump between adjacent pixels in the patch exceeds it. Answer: -1.58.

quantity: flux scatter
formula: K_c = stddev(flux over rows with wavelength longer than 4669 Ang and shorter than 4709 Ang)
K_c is 0.07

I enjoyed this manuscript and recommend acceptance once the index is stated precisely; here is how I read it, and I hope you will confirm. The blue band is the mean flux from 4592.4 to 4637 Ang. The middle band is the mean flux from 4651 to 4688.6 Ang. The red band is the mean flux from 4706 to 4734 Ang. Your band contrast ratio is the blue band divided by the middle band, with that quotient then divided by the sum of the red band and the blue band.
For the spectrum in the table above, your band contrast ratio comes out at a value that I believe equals 0.31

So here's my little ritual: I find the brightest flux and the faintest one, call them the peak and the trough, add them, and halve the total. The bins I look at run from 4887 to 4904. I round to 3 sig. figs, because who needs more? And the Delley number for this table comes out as 1.63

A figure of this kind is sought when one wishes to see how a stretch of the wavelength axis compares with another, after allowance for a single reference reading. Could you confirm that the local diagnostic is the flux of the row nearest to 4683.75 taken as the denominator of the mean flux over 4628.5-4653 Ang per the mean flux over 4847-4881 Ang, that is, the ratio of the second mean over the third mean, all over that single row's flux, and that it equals 0.69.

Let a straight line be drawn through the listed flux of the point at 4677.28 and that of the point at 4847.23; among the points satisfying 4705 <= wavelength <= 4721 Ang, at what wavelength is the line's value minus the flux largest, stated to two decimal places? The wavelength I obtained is 4708.62 Ang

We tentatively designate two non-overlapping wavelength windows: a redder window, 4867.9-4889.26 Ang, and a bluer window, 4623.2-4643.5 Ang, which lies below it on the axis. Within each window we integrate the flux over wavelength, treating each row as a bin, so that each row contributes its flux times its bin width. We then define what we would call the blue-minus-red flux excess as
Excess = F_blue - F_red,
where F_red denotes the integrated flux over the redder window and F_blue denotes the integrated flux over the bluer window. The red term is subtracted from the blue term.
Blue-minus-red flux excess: 1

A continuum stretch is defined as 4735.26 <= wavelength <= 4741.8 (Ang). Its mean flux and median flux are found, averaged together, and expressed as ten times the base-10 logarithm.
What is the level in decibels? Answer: 2.12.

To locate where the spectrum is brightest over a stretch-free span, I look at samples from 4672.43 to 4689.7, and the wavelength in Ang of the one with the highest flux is 4689.14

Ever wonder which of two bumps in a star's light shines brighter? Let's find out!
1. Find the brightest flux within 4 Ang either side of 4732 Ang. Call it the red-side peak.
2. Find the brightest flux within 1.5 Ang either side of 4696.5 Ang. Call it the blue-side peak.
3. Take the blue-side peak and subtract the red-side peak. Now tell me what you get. 0.11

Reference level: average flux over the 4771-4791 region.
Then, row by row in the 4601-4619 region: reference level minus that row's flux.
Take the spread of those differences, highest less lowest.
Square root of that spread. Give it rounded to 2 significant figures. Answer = 0.36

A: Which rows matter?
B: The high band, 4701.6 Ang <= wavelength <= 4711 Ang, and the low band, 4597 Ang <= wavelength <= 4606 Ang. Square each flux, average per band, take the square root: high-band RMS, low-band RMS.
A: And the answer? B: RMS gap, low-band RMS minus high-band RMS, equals 0.00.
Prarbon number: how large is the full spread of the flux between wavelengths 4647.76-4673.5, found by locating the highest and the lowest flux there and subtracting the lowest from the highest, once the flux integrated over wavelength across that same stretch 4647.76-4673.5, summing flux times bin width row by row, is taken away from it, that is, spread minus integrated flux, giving -42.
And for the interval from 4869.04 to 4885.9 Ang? -26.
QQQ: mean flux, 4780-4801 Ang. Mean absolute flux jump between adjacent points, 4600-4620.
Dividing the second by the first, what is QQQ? 0.0119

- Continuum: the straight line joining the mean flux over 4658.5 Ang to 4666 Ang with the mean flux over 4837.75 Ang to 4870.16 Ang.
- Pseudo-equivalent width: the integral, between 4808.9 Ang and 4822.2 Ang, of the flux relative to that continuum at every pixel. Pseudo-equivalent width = 12.2 Ang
